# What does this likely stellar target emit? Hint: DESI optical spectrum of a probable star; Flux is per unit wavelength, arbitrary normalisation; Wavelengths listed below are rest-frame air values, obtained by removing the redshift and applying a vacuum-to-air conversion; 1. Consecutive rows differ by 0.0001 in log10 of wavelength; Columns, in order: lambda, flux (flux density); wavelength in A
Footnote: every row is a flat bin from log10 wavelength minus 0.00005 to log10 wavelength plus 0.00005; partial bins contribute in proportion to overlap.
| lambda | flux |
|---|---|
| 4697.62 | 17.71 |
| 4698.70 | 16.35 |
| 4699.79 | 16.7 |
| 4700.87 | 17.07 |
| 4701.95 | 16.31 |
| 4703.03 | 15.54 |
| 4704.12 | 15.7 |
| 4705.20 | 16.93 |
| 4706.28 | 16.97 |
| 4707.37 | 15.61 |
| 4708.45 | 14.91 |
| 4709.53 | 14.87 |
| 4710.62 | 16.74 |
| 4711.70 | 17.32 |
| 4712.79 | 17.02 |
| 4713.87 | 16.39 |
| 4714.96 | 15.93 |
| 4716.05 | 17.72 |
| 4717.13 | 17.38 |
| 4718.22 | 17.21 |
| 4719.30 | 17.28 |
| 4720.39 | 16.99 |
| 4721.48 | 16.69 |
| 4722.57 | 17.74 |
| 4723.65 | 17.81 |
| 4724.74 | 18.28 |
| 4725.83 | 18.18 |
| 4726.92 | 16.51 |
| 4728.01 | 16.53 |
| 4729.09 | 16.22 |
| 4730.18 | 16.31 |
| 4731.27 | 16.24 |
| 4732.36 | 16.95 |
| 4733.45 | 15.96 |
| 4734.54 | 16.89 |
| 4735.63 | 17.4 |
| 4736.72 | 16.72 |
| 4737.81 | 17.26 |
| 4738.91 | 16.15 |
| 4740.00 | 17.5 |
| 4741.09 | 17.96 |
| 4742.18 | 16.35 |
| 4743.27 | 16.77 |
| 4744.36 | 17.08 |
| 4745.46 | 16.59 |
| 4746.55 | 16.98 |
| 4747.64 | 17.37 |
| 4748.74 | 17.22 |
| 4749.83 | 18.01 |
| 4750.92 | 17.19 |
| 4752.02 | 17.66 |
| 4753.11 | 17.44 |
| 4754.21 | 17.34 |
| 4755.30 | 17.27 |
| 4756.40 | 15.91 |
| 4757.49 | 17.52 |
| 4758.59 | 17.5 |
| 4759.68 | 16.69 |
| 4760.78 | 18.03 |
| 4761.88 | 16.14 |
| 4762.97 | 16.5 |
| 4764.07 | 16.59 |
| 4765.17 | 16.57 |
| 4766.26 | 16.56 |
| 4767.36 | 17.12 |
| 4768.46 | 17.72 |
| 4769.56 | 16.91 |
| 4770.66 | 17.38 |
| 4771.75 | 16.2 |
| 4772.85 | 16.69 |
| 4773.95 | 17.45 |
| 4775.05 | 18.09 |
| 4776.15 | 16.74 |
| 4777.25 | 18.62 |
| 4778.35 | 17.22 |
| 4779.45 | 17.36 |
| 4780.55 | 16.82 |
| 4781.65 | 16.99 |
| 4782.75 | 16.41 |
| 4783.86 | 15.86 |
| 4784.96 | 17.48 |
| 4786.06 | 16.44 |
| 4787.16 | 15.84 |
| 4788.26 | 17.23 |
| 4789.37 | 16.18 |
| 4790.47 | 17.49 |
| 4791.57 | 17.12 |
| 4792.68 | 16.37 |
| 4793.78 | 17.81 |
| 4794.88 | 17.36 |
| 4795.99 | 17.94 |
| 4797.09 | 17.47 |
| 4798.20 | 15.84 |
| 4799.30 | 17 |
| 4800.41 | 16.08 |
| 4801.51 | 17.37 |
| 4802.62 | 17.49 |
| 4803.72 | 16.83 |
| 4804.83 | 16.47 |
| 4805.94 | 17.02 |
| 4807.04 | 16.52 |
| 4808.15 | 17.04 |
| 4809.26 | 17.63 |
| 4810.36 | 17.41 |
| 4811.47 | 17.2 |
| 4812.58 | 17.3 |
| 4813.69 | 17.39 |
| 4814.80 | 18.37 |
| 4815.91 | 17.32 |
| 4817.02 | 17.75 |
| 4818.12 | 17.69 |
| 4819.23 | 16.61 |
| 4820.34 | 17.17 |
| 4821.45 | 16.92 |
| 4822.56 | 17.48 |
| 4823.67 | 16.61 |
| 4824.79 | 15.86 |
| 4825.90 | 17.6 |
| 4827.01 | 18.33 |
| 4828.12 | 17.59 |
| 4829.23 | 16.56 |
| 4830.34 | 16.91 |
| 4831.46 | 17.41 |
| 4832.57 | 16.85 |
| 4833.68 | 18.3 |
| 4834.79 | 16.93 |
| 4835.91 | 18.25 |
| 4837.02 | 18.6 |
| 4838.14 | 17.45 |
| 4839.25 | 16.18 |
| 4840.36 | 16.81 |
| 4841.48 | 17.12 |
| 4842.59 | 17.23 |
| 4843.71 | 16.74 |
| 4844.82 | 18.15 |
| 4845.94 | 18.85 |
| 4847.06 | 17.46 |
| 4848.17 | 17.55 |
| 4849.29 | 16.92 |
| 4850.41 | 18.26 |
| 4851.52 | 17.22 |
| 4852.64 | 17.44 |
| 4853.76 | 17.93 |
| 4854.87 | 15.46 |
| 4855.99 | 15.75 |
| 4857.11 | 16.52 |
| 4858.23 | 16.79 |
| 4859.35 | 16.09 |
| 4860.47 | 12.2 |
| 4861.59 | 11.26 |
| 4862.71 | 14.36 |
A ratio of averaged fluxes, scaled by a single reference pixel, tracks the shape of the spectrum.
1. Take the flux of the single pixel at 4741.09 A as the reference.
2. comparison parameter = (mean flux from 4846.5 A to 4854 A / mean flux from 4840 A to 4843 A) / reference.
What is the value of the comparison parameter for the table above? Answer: 0.057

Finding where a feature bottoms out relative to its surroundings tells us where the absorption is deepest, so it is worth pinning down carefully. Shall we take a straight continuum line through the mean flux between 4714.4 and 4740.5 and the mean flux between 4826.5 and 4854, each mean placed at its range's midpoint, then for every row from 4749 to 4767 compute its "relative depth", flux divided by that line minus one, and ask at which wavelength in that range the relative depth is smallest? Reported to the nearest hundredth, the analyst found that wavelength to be 4756.40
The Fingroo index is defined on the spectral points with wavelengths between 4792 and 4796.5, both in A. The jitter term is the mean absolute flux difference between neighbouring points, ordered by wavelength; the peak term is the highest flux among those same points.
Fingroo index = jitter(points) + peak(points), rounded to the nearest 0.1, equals 18.8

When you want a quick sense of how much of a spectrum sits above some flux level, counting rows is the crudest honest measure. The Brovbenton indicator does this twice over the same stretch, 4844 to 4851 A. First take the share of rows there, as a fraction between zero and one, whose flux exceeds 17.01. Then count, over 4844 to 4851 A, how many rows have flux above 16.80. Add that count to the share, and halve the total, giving 3.4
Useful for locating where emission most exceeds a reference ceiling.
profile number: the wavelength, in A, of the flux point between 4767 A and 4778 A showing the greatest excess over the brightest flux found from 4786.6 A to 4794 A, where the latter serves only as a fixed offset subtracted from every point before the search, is 4777.25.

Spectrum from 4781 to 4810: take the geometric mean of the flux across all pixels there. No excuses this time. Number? 16.9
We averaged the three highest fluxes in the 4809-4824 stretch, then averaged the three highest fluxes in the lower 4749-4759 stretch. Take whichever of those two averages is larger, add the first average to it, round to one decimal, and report 35.9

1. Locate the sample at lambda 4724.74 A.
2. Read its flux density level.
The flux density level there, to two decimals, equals 18.28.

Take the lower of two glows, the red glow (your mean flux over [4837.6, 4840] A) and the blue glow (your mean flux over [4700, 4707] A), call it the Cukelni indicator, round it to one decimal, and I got 16.4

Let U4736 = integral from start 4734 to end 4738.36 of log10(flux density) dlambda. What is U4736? 5.37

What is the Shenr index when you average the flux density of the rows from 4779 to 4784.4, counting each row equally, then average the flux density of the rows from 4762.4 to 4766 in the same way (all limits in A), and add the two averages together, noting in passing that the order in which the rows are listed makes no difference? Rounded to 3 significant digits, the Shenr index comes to 33.2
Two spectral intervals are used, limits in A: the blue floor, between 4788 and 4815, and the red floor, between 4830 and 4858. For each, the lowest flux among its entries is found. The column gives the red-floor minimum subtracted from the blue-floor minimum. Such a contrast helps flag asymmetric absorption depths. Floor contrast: 0.4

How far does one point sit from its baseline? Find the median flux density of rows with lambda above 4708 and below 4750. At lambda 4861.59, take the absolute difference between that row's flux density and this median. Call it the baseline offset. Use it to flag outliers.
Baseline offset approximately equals 5.7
